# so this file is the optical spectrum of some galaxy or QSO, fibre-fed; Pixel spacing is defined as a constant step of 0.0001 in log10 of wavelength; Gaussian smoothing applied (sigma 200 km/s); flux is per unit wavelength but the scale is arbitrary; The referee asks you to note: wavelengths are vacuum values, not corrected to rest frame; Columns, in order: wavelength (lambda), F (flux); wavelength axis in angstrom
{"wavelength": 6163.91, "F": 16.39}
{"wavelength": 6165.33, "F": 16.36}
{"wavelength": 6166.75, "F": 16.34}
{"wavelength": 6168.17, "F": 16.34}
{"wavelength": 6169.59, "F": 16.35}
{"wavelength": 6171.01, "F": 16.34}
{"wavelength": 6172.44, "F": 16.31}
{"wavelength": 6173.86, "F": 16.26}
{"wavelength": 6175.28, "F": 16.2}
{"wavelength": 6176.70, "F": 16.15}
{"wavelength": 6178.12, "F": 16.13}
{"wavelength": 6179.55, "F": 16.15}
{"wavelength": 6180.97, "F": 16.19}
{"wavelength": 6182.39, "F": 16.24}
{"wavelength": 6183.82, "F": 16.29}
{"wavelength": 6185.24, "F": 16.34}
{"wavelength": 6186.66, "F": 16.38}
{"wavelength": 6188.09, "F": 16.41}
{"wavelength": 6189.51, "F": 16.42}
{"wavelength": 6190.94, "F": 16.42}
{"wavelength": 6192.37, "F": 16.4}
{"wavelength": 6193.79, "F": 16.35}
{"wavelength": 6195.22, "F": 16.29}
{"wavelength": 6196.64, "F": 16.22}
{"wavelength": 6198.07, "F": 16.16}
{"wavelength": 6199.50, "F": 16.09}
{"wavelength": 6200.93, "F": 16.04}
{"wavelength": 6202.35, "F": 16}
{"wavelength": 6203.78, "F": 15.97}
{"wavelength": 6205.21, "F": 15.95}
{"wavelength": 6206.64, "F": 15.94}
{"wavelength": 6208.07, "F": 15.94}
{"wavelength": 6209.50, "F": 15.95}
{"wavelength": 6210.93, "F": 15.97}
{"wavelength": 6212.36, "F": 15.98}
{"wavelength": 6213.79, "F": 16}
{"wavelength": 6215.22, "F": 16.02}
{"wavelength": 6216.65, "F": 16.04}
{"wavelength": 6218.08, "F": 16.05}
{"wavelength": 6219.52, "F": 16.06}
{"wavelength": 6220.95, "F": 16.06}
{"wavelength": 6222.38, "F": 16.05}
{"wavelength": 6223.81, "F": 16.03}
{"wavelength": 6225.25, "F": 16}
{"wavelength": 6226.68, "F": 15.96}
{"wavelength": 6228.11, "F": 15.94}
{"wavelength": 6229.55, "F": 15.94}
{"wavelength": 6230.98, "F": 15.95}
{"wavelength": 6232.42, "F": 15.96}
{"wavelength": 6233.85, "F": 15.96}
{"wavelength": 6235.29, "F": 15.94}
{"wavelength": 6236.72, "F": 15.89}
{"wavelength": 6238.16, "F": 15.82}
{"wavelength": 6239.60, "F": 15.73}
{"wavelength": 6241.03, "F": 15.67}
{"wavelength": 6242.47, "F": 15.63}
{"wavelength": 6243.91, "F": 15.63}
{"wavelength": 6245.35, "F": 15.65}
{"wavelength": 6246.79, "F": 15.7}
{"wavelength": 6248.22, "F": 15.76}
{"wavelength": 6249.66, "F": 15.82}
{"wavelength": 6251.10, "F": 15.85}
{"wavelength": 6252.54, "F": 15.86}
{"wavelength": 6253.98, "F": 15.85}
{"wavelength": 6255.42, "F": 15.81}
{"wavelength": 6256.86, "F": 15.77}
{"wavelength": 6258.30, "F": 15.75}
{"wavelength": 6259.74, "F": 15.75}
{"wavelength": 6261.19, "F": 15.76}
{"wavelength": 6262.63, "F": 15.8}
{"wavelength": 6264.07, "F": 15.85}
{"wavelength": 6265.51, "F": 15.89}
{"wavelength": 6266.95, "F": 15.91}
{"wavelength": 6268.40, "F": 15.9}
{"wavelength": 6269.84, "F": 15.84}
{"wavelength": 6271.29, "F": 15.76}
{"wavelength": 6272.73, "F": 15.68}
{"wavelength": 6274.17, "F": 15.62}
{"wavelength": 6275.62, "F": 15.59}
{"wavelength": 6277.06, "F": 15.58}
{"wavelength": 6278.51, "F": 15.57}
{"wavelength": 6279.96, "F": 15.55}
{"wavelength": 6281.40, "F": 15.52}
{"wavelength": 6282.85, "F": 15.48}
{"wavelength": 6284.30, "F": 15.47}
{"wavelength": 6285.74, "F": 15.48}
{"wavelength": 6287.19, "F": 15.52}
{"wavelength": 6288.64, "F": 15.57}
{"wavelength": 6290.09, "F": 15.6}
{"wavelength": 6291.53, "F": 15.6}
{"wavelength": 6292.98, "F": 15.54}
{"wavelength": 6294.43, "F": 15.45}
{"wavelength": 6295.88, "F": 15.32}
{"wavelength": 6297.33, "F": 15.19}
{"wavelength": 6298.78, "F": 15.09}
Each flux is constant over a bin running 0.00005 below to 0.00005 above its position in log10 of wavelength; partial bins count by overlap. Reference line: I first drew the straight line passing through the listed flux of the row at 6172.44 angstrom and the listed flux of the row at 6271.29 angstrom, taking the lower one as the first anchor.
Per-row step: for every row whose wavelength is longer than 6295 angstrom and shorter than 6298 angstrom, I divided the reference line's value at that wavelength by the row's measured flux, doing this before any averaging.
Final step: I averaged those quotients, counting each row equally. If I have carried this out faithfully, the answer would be 1.02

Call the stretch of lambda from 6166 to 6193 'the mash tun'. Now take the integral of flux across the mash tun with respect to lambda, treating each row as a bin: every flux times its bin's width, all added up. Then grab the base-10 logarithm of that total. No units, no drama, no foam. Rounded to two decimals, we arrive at 2.64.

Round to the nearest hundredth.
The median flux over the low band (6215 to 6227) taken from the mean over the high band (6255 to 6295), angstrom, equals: -0.38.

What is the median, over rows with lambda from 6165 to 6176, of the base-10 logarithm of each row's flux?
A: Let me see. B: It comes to 1.21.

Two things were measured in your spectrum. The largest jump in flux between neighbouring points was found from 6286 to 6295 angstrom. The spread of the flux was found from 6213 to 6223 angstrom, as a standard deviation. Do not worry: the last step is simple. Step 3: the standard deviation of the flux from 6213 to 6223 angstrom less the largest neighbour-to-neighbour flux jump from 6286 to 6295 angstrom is -0.07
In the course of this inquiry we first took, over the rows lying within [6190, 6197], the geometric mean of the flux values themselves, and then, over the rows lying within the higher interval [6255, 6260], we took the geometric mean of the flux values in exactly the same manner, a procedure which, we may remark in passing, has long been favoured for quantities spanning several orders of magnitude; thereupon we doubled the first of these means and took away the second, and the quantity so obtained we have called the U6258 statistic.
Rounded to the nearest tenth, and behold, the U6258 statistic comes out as 16.9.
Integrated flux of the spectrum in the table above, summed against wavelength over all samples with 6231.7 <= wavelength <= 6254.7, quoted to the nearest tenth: 363.3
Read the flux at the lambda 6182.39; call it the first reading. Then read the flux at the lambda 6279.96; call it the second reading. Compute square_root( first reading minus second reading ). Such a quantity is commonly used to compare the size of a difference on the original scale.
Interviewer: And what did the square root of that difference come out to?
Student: 0.8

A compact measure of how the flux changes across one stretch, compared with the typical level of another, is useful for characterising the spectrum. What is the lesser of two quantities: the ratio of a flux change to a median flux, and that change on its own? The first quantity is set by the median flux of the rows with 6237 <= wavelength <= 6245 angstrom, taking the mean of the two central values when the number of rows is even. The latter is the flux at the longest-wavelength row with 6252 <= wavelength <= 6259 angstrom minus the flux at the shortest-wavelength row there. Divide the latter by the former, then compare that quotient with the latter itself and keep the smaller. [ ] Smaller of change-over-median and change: -0.11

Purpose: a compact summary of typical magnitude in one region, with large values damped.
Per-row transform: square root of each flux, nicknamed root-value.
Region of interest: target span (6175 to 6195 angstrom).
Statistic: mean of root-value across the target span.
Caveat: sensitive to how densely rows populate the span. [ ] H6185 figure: 4.04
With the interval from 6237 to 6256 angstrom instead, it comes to 3.97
